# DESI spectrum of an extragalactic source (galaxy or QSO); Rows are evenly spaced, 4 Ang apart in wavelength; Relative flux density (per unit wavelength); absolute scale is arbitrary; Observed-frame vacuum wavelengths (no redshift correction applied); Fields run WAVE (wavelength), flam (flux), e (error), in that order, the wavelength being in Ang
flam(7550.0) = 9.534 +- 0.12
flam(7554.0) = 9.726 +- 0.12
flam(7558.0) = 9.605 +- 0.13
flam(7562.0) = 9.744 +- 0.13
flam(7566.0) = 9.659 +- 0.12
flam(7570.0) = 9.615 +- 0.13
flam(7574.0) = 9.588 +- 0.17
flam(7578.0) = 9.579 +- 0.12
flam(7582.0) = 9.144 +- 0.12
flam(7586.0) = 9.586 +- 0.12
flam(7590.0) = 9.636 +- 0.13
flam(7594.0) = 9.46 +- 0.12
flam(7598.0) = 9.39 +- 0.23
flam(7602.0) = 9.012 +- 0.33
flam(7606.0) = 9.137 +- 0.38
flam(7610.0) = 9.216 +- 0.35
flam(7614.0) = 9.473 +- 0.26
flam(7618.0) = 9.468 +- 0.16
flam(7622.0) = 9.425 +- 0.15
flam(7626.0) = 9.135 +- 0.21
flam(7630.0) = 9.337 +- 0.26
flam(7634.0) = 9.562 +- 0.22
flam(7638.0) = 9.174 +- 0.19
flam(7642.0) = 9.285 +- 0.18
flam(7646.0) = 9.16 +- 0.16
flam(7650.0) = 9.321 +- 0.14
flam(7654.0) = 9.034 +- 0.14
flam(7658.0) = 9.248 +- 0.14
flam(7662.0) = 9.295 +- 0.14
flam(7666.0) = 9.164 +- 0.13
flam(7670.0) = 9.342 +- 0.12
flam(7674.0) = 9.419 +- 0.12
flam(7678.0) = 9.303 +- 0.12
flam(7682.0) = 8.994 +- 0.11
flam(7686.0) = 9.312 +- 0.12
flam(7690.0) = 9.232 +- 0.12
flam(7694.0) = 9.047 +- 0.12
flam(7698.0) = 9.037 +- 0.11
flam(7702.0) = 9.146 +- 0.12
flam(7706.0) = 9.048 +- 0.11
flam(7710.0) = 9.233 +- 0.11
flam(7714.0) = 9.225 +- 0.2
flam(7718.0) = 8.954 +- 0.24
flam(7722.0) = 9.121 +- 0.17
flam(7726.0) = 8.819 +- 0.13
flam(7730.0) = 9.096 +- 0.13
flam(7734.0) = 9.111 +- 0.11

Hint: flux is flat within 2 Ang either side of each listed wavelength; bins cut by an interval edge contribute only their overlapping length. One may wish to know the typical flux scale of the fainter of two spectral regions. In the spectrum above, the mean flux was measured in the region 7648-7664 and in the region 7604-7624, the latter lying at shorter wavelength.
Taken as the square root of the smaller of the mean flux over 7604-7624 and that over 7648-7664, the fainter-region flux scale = 3.037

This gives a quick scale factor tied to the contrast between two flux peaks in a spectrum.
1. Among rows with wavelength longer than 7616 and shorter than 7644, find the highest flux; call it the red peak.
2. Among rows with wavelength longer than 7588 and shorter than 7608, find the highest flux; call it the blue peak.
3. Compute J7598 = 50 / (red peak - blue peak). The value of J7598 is -676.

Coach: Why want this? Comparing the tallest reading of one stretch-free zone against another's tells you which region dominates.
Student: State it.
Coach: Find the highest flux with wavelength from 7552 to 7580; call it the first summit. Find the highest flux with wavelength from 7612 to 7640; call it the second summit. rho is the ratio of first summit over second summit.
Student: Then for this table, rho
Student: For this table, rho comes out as 1.02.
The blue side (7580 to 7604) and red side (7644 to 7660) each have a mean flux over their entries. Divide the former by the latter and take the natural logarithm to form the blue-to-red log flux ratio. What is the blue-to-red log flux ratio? 0.019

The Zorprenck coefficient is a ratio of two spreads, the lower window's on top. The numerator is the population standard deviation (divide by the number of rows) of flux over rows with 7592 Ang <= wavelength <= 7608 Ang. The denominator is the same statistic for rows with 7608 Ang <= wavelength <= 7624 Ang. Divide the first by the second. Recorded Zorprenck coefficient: 1.7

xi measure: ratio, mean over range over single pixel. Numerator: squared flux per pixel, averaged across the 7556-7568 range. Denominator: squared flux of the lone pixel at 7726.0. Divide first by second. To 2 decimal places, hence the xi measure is 1.20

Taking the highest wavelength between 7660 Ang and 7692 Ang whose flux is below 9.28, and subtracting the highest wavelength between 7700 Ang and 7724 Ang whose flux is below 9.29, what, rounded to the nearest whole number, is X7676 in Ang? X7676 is -32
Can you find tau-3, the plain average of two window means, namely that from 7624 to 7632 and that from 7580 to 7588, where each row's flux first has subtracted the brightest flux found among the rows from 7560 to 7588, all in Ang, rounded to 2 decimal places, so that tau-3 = -0.44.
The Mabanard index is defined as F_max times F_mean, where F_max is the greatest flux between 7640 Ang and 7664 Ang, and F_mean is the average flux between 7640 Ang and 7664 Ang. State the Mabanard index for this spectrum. 86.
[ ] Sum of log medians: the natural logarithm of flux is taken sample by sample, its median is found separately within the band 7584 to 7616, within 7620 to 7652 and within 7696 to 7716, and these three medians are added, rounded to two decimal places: 6.69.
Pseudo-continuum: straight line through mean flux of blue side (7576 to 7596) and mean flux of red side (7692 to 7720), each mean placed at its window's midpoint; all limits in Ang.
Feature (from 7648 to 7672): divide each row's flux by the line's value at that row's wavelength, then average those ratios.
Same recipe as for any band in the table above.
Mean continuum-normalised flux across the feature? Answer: 1.00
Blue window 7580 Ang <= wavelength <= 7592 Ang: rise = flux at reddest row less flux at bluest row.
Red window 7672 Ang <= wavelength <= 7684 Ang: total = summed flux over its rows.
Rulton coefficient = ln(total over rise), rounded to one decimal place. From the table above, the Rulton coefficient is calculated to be 4.0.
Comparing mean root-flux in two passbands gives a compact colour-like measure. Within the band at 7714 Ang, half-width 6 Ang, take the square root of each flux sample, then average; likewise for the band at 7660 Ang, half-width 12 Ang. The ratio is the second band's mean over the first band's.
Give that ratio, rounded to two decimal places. 1.01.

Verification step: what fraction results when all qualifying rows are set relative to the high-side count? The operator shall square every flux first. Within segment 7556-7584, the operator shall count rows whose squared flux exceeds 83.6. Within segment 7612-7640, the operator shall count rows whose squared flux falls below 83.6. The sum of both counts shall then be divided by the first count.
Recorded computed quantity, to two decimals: 1.14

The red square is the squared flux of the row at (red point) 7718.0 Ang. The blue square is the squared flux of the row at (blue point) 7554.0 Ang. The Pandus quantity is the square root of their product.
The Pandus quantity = 87.1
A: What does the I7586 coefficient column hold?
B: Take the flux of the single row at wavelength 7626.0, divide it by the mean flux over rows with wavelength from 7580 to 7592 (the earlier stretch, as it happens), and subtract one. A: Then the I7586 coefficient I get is -0.034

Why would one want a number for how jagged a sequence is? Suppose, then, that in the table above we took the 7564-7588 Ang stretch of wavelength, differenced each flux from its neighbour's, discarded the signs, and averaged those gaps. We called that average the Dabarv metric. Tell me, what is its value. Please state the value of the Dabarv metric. 0.191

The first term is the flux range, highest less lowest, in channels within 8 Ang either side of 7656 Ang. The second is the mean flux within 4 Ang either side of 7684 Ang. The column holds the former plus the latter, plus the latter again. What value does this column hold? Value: 18.6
